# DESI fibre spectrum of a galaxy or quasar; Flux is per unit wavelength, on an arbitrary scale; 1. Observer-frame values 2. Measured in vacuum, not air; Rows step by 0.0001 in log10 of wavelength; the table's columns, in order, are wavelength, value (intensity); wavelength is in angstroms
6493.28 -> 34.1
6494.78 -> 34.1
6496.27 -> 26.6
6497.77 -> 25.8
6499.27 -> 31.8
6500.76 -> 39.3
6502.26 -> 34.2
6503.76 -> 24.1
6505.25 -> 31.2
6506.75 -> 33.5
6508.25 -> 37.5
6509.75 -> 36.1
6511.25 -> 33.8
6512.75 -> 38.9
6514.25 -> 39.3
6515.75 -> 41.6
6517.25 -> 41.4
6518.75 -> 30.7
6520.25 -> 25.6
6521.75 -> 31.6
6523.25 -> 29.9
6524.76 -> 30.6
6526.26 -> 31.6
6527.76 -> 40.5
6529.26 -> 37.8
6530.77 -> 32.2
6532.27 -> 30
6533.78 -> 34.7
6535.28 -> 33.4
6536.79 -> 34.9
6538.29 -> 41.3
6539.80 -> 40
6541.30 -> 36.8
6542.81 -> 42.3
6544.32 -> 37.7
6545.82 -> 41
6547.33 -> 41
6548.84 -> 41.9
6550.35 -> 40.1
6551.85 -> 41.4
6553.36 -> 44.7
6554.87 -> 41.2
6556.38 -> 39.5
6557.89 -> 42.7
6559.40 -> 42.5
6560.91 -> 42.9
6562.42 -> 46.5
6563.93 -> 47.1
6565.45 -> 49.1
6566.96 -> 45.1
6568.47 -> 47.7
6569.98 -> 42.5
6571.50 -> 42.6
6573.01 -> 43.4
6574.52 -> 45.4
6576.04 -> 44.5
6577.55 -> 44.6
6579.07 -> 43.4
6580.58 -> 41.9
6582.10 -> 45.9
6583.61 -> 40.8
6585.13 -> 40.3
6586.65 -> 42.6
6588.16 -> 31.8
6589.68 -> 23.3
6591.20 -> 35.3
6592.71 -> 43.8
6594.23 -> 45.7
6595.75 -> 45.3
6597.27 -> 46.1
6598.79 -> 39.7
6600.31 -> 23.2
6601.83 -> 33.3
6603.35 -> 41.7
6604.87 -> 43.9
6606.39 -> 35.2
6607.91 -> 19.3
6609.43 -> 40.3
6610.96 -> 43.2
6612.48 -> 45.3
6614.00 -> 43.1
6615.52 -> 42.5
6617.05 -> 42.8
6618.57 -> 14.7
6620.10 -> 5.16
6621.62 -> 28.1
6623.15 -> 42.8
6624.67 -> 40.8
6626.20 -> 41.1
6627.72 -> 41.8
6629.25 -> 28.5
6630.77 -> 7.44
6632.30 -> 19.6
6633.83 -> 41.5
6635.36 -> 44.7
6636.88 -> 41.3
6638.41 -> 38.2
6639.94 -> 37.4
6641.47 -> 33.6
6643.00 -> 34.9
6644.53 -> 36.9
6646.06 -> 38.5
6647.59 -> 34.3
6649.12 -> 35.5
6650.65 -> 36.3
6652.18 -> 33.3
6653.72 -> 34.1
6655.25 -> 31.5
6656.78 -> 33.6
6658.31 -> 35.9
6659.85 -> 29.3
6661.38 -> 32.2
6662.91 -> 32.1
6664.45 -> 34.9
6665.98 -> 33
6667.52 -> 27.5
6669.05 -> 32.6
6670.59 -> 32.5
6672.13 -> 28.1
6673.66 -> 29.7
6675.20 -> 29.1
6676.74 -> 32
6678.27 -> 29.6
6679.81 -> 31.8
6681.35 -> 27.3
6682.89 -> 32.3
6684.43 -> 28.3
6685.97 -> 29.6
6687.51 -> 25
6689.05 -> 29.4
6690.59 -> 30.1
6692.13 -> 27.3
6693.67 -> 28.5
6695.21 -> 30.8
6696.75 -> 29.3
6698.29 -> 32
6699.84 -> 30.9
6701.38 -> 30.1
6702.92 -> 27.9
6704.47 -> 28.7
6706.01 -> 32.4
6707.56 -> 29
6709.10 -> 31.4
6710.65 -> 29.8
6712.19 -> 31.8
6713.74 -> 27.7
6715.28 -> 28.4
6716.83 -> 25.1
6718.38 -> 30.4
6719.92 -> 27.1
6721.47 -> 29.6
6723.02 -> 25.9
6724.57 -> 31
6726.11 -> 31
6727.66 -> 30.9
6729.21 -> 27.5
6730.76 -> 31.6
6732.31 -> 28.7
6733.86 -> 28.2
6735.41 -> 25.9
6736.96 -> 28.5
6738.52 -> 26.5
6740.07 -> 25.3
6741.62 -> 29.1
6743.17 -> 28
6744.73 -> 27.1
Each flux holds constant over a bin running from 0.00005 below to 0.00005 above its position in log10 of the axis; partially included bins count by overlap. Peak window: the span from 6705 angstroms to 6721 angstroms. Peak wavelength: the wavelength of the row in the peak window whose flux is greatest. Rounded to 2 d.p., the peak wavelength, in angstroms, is 6706.01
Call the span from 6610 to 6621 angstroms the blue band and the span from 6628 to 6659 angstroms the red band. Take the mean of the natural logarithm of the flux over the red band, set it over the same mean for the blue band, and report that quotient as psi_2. 1.05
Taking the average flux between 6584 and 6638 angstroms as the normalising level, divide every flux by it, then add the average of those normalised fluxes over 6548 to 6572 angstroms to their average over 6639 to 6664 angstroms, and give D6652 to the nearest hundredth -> 2.19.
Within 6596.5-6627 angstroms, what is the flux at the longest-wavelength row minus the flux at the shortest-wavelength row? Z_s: -5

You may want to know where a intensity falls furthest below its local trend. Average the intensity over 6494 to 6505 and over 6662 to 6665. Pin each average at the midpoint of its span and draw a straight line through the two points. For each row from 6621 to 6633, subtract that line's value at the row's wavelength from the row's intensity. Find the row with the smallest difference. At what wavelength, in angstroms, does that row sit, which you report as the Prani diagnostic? 6630.77 angstroms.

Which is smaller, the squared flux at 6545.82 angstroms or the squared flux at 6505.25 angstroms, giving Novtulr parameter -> 973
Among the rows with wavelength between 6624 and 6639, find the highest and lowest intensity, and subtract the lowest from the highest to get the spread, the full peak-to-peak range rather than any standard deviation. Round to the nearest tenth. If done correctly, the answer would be 37.3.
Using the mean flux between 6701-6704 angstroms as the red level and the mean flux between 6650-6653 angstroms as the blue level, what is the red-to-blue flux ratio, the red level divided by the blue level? 0.8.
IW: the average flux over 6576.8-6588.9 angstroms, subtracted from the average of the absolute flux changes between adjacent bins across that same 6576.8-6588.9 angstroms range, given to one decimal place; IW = -37.8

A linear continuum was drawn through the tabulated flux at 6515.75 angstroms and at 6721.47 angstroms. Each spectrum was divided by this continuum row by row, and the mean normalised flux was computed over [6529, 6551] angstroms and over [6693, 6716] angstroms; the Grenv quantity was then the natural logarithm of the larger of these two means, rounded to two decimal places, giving -0.02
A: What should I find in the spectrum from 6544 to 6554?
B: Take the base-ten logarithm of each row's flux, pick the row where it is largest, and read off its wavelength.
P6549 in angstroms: 6553.36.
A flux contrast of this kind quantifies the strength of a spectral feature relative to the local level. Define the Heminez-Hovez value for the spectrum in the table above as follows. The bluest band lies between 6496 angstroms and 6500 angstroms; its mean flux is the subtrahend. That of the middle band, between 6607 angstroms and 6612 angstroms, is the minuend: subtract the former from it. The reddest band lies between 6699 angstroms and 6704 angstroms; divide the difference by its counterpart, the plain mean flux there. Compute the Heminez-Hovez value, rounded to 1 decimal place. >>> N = 0.2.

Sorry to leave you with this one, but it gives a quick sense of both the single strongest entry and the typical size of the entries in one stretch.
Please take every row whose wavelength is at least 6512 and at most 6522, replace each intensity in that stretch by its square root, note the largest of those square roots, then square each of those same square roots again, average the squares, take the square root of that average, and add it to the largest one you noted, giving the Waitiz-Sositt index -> 12.4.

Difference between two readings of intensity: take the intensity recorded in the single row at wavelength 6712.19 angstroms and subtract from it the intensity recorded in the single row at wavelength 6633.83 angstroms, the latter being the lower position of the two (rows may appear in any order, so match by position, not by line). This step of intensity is -10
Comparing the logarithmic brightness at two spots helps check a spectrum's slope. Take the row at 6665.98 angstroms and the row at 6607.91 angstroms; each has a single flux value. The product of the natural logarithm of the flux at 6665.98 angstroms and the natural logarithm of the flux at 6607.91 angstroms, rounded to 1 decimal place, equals 10.4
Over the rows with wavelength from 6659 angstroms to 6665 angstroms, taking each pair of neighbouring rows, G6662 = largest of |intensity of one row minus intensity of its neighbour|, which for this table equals 3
